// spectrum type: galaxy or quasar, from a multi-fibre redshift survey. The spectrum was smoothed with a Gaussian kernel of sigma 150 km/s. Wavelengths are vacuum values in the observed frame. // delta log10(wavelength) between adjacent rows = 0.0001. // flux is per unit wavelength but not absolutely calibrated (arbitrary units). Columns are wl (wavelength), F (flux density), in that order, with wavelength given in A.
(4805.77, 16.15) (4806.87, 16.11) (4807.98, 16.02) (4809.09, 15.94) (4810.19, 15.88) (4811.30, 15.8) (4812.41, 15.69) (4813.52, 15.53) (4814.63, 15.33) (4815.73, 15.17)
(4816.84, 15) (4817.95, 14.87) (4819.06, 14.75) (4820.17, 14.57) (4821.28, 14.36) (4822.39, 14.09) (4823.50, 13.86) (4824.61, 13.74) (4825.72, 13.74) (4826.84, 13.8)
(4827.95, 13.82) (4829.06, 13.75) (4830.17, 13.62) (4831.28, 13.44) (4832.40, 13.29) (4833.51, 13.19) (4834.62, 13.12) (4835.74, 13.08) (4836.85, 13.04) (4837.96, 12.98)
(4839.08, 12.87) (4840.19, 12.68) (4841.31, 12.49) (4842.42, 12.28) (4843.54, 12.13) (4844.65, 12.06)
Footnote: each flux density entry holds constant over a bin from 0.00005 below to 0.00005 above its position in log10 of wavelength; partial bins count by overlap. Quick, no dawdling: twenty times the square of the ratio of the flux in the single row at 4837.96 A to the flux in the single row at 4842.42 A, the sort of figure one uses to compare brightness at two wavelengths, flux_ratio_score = 22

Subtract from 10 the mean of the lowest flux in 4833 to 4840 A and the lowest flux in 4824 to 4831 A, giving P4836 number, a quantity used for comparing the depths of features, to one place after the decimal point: -3.2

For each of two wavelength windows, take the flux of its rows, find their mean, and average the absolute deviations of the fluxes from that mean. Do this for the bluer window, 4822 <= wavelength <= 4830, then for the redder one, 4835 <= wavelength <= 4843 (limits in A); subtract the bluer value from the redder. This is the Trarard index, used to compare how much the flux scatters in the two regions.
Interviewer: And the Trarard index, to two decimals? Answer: 0.17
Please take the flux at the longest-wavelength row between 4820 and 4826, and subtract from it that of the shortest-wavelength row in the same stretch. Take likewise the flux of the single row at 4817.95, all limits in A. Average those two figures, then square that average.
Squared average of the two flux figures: 49.3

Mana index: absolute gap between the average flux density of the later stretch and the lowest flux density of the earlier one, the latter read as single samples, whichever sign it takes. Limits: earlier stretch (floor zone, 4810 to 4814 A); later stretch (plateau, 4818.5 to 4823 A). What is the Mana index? 1.1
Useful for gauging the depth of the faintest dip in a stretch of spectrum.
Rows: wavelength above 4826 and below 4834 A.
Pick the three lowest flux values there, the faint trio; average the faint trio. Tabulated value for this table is 13.3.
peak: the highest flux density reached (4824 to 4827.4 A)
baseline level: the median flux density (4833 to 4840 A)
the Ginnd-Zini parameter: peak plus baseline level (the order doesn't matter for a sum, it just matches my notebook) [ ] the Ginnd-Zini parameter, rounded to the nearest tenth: 26.9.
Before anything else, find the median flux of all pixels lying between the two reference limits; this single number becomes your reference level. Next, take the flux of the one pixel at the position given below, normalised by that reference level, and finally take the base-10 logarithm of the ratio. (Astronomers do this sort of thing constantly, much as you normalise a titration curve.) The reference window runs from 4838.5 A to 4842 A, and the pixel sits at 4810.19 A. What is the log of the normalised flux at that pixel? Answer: 0.10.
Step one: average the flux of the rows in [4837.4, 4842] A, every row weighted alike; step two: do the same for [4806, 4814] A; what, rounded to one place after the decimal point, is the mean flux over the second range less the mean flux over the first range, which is 3.1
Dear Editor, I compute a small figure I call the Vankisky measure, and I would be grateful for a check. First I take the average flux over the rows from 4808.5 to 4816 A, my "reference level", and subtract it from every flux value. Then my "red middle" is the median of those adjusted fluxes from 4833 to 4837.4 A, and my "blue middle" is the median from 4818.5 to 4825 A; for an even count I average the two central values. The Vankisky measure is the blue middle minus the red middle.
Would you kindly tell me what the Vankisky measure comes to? 1.1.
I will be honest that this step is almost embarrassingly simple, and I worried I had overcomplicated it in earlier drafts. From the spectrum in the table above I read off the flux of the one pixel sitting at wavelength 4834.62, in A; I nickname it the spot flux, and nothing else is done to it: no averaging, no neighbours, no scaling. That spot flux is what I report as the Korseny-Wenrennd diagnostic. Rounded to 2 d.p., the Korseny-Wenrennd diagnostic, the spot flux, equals 13.12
